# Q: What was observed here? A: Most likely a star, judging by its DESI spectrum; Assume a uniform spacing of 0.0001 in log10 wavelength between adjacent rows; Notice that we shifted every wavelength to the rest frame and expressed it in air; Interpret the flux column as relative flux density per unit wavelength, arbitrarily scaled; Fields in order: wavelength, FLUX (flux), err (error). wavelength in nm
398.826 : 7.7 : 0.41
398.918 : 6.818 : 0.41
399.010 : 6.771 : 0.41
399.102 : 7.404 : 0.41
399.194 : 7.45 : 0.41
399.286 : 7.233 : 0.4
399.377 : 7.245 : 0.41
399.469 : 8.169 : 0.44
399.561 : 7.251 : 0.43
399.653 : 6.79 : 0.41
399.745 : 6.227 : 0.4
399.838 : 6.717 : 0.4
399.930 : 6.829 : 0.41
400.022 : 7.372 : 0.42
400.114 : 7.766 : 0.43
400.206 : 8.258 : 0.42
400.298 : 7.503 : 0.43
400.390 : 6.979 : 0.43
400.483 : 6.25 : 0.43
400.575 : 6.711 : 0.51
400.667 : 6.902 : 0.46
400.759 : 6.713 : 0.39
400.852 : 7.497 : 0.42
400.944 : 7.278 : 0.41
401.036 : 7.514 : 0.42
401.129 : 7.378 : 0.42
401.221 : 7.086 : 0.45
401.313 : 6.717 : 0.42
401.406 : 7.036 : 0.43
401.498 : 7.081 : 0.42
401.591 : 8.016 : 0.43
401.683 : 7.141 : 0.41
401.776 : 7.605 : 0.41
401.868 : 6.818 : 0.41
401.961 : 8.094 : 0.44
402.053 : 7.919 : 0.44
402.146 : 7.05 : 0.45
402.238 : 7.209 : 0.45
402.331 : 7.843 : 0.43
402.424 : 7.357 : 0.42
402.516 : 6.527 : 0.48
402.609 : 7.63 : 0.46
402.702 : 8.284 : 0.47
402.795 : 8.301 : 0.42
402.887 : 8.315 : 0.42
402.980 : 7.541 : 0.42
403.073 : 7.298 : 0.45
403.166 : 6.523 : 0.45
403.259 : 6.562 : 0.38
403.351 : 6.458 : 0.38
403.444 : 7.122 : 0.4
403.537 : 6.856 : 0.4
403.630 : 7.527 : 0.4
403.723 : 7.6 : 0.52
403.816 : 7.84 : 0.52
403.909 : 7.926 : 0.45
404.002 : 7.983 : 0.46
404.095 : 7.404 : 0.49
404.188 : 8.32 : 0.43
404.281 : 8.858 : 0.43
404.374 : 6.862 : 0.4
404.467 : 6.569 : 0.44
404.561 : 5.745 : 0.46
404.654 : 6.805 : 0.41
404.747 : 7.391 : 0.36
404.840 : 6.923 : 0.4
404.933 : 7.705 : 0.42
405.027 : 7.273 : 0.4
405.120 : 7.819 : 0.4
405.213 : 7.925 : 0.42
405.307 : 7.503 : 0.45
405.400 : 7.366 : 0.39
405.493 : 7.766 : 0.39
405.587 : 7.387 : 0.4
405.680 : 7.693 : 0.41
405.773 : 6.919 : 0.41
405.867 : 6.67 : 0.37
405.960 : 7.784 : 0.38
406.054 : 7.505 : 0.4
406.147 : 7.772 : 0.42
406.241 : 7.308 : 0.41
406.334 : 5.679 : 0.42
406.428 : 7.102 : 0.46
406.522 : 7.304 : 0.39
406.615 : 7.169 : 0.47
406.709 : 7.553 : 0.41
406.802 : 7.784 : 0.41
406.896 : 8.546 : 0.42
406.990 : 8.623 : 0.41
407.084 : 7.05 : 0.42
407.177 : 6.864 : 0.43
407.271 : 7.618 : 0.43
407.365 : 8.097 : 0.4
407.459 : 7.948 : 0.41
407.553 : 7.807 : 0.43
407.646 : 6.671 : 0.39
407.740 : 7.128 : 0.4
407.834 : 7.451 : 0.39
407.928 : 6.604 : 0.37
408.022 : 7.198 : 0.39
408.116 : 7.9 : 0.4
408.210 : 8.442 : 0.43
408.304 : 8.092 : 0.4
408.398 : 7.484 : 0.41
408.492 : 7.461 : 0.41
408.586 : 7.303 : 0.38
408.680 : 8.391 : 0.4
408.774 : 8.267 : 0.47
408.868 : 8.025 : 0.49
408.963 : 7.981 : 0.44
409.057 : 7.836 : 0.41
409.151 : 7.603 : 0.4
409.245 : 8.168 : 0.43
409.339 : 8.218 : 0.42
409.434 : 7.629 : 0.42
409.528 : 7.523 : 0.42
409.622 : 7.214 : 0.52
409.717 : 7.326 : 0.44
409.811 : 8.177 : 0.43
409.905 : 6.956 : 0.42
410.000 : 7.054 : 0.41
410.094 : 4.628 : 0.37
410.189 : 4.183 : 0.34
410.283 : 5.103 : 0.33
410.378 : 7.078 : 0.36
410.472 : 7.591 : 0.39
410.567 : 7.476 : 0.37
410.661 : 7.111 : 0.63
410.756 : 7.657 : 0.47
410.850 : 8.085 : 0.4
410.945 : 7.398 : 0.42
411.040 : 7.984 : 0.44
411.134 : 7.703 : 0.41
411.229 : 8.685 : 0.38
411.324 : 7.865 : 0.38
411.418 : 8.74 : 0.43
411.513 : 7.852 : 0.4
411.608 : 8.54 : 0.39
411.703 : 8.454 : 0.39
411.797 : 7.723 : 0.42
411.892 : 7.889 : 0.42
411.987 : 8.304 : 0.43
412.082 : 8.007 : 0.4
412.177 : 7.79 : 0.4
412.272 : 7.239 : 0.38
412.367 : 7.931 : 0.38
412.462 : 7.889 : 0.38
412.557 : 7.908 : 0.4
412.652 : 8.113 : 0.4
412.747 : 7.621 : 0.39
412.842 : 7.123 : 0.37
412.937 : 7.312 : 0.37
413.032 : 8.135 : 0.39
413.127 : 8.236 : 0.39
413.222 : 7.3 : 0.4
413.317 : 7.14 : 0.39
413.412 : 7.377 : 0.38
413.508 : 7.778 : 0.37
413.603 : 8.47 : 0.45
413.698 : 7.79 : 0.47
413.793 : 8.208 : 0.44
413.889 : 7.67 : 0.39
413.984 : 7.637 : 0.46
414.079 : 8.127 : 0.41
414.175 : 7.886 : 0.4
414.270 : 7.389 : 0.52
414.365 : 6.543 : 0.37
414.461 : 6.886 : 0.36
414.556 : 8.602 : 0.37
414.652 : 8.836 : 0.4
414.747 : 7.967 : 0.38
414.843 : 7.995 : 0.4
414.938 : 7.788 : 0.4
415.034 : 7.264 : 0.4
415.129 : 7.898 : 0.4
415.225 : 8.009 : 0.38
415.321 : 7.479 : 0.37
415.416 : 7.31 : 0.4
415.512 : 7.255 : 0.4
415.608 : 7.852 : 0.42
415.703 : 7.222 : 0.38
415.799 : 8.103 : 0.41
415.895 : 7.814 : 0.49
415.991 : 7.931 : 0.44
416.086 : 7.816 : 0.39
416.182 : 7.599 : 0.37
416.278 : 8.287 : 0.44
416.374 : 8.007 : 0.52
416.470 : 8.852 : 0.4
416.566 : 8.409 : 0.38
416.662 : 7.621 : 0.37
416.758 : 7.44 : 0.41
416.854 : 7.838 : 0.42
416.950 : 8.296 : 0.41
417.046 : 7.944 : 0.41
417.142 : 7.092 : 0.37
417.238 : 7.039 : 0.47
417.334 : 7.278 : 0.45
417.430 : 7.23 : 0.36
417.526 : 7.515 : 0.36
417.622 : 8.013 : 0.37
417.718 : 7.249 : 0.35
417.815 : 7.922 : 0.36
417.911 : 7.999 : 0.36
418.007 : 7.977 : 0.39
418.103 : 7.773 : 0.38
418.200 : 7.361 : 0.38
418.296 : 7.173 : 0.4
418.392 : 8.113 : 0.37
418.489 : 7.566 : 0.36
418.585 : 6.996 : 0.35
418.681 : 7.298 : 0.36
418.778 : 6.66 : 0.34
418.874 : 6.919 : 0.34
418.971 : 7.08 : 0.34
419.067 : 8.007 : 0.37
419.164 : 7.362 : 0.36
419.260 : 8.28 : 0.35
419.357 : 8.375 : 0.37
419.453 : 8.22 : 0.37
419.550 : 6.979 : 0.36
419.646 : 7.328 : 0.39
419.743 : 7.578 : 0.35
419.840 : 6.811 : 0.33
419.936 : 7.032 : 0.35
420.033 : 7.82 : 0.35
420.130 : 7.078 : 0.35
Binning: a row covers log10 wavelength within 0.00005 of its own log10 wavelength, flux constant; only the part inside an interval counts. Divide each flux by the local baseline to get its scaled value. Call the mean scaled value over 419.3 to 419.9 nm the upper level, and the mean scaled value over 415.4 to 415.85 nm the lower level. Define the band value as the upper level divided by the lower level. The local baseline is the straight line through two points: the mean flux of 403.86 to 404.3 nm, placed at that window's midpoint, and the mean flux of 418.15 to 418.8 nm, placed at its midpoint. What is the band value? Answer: 1.03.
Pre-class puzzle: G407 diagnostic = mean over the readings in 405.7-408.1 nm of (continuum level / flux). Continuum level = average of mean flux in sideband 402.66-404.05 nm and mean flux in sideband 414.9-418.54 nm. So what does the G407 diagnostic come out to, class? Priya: 1.04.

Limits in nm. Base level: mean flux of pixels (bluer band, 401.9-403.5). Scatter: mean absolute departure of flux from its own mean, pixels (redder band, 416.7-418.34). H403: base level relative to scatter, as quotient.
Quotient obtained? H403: 21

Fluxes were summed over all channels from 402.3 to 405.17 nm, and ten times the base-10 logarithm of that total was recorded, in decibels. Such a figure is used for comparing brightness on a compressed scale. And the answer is 23.6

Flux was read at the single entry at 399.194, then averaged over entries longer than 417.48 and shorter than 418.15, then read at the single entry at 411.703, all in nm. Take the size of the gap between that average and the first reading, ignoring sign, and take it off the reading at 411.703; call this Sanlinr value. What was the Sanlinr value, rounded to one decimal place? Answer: 8.1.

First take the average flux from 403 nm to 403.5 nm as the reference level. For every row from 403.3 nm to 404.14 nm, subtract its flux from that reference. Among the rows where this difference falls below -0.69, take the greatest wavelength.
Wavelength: 404.002 nm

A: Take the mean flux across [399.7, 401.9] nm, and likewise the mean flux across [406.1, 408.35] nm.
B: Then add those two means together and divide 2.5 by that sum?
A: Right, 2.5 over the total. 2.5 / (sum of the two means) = 0.171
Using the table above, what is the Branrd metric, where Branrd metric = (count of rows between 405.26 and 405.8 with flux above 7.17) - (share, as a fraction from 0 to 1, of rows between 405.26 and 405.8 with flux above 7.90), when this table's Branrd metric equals 5.0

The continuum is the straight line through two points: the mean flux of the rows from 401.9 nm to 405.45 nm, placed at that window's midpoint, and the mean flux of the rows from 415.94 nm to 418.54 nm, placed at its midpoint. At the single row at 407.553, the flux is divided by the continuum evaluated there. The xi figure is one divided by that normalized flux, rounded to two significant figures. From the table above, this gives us 0.96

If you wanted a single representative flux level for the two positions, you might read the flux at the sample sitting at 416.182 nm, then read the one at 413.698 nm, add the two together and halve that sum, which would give 7.69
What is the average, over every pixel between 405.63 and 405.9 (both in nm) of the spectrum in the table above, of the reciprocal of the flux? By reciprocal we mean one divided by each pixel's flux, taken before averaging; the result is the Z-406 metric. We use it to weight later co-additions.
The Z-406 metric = 0.141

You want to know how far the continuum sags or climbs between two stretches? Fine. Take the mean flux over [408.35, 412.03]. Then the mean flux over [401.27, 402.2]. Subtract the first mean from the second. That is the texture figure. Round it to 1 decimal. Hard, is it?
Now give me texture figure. -0.2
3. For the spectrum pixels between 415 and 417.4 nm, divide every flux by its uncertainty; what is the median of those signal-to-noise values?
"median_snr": 19.0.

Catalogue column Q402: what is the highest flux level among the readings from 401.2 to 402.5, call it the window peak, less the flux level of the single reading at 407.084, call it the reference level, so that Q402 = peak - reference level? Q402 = 1.0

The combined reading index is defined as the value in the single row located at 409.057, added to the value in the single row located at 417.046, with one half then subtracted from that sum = 15.3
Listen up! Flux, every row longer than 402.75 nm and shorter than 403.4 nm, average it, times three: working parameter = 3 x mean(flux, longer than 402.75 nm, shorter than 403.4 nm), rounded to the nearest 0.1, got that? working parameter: 21.9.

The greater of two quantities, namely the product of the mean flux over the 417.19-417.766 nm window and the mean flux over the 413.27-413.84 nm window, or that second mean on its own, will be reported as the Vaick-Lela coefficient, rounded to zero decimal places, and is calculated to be 58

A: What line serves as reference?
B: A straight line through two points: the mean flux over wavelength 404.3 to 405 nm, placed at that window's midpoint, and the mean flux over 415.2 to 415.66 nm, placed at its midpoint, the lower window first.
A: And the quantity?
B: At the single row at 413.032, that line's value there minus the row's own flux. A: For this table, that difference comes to -0.71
